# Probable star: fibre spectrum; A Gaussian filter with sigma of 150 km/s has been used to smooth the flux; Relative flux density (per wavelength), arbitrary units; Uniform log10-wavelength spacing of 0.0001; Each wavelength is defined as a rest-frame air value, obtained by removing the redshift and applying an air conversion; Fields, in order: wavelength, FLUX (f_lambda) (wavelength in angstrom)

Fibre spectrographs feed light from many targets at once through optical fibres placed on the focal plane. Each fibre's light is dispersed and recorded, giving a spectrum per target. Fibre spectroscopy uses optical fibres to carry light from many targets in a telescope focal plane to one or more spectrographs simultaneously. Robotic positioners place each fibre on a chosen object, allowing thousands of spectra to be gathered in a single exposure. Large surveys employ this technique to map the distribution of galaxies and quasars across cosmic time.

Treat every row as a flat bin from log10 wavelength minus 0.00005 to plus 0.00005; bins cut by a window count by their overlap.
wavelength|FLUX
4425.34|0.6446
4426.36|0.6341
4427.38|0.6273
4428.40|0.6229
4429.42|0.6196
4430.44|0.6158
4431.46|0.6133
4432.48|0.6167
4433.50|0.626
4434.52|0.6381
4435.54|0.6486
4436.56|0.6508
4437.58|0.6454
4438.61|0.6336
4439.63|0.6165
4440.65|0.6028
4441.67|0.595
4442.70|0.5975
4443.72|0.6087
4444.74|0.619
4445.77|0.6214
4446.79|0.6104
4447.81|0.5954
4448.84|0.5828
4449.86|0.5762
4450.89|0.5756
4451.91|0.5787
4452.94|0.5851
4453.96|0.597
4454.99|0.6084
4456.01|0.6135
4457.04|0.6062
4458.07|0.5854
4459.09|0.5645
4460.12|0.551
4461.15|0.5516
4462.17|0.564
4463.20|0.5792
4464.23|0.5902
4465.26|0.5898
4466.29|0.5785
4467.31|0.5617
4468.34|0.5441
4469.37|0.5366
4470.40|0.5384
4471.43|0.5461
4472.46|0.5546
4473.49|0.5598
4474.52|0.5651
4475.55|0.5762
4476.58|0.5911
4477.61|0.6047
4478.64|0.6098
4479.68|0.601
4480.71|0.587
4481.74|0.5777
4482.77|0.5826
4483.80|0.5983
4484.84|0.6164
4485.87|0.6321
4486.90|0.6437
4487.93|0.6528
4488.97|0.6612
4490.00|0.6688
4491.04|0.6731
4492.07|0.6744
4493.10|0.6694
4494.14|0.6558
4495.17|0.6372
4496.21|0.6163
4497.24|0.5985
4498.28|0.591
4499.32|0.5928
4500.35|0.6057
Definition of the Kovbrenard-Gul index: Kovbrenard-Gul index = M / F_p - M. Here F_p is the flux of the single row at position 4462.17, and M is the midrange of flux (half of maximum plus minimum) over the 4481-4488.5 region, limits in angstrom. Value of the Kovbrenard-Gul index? 0.48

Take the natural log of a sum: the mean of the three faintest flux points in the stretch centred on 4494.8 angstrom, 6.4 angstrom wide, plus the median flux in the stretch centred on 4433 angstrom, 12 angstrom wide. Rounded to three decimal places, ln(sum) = 0.218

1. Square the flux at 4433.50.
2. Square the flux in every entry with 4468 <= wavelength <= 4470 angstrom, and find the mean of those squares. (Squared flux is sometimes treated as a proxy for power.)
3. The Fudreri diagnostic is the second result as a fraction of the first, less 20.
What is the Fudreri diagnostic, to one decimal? -19.3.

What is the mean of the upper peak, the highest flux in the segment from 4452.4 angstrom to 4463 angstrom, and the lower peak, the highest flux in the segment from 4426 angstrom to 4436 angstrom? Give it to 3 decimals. 0.631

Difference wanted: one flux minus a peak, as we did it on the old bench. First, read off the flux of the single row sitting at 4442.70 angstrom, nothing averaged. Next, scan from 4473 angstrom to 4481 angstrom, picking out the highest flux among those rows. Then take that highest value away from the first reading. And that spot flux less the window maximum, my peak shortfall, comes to -0.012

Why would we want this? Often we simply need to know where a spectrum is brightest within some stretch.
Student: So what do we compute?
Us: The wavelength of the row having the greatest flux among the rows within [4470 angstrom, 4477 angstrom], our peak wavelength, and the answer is 4476.58 angstrom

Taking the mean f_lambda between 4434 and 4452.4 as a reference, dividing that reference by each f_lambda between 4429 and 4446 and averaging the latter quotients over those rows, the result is 0.983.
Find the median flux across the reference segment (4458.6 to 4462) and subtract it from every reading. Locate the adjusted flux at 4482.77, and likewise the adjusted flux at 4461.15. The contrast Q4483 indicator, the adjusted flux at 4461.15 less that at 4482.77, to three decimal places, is -0.031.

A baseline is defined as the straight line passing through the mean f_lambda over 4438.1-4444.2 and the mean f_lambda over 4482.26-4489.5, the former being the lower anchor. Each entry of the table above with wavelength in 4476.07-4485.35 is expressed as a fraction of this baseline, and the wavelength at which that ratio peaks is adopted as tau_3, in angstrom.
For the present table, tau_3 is 4484.84 angstrom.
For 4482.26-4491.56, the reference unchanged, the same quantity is 4491.04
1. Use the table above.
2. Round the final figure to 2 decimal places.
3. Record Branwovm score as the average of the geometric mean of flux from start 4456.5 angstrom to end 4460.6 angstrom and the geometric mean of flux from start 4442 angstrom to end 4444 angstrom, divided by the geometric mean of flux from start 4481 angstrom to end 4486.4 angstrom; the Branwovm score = 0.98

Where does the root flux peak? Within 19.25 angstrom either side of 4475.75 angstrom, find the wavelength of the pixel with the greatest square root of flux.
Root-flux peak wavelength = 4492.07 angstrom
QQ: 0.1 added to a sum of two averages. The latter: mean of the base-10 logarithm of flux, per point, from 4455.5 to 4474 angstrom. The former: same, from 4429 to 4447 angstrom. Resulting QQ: -0.353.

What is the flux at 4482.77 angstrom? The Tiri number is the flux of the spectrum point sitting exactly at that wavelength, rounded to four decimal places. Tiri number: 0.5826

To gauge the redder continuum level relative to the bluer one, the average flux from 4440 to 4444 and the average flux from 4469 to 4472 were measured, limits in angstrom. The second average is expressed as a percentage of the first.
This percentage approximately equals 90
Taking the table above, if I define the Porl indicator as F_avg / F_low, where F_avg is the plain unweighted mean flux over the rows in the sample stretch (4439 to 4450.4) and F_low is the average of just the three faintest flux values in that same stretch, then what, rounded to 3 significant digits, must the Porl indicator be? 1.03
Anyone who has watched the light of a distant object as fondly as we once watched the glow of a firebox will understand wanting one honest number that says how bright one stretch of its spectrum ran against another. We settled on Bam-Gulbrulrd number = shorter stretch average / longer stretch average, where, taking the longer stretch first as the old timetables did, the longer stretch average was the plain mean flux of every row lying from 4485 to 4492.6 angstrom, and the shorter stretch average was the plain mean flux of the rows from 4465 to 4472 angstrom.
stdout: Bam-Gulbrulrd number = 0.85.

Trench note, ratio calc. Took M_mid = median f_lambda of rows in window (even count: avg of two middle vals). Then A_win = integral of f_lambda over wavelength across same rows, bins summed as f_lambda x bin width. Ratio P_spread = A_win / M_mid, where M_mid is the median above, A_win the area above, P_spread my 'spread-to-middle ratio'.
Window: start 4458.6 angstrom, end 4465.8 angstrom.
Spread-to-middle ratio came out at 7.26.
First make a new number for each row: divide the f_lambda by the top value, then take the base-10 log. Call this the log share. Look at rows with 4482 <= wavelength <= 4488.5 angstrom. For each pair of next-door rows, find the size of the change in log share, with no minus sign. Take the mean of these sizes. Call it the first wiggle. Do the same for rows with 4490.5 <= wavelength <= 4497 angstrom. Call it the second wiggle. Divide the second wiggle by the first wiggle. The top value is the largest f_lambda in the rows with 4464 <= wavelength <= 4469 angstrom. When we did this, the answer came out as 0.81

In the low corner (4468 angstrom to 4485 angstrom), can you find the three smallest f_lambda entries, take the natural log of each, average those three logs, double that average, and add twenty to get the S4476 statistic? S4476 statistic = 18.8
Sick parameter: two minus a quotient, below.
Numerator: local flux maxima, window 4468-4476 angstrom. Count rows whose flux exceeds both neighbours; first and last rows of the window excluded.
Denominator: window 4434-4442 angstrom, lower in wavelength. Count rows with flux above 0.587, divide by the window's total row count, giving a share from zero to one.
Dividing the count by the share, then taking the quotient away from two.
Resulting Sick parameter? 2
